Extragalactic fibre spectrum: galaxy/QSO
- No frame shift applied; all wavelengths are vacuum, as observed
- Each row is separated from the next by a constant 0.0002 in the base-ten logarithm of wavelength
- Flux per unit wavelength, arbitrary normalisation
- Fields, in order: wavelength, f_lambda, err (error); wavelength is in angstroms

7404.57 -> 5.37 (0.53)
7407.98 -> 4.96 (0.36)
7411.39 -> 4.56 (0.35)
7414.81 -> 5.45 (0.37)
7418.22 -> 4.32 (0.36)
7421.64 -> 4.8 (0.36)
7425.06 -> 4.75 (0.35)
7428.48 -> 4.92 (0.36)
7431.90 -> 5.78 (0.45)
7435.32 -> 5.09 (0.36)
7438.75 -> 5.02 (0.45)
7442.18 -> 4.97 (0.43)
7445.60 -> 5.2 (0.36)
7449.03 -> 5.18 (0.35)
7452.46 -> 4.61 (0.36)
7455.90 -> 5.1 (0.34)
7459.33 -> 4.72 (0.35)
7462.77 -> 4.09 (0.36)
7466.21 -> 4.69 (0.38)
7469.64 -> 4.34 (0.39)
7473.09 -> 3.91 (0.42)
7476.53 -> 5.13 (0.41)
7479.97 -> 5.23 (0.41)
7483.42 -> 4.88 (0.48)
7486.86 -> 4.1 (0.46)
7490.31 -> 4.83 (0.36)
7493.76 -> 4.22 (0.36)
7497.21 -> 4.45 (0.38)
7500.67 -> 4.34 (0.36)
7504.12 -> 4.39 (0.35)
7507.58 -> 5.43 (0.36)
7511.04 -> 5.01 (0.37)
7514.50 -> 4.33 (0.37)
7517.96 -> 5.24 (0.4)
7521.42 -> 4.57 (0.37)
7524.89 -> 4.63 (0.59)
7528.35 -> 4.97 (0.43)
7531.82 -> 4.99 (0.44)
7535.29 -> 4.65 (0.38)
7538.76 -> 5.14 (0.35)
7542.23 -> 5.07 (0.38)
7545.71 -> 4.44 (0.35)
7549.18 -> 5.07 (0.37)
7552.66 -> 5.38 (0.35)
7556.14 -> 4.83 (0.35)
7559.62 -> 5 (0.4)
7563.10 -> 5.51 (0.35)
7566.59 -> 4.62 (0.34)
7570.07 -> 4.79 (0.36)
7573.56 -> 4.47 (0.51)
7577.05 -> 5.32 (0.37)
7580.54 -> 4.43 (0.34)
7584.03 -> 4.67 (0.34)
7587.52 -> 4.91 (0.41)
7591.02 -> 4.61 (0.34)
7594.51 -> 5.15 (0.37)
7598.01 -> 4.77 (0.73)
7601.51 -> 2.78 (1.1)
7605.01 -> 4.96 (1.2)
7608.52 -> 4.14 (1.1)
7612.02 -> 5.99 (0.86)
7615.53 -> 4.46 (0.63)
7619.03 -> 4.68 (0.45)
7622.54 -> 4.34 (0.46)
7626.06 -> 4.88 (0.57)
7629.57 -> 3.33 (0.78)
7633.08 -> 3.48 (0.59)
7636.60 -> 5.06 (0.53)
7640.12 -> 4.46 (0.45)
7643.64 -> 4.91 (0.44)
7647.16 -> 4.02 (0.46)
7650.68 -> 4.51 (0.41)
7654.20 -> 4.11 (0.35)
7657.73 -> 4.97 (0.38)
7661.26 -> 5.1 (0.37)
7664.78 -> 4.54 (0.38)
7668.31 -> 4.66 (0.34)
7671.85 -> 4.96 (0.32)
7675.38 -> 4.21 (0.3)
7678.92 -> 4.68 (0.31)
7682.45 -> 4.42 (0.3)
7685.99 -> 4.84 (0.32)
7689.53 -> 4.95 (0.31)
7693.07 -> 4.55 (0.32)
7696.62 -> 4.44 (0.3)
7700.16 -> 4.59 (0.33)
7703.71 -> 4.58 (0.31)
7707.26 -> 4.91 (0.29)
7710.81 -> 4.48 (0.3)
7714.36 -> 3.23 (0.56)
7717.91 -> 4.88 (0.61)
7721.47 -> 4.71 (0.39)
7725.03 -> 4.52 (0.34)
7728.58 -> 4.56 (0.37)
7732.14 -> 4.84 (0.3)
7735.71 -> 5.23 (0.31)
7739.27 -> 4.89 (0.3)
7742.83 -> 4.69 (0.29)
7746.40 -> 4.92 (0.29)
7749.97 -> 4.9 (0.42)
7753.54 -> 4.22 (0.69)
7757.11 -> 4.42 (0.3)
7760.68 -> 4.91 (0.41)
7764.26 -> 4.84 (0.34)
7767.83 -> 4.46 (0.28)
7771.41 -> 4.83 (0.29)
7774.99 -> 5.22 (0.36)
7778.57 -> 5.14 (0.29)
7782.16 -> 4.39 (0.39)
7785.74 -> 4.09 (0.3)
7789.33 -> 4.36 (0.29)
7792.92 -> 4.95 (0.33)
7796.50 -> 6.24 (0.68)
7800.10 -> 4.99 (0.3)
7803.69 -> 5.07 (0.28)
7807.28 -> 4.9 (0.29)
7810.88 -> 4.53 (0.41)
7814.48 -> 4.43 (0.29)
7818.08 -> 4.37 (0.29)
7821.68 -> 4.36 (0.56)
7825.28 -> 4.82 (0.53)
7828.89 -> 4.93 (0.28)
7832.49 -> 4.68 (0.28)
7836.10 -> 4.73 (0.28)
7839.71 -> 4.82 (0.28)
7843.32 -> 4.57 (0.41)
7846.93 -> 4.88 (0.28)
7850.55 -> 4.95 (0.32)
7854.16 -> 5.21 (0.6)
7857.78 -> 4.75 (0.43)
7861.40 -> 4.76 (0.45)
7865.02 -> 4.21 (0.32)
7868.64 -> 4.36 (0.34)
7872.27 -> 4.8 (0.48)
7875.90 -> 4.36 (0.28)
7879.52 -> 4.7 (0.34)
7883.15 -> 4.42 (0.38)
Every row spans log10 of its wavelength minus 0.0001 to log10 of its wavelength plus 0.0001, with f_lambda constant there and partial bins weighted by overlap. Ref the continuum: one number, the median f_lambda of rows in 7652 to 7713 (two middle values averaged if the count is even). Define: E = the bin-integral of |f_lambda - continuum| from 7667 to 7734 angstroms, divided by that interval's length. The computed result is 0.235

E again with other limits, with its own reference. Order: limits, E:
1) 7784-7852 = 0.331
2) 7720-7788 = 0.291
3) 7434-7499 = 0.389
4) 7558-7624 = 0.434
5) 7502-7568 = 0.386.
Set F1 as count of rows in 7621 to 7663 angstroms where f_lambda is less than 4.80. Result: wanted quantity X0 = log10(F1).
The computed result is 0.85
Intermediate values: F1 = 7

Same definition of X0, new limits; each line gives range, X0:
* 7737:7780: 0.60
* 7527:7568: 0.48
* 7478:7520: 0.78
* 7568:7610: 0.90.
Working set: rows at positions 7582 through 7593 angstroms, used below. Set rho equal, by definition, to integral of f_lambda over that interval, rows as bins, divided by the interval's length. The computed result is 4.7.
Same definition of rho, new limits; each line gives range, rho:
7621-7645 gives 4.3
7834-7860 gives 4.8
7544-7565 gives 5.0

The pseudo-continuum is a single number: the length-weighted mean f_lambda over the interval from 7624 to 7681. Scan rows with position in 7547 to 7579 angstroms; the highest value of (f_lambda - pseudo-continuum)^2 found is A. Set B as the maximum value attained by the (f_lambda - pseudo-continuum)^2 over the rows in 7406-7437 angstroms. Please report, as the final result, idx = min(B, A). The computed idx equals 1.037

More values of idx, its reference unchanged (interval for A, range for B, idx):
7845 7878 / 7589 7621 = 0.516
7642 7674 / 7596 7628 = 0.370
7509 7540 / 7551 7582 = 0.560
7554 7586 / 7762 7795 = 0.531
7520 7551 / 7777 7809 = 0.420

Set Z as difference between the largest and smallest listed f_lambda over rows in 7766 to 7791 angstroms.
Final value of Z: 1.1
